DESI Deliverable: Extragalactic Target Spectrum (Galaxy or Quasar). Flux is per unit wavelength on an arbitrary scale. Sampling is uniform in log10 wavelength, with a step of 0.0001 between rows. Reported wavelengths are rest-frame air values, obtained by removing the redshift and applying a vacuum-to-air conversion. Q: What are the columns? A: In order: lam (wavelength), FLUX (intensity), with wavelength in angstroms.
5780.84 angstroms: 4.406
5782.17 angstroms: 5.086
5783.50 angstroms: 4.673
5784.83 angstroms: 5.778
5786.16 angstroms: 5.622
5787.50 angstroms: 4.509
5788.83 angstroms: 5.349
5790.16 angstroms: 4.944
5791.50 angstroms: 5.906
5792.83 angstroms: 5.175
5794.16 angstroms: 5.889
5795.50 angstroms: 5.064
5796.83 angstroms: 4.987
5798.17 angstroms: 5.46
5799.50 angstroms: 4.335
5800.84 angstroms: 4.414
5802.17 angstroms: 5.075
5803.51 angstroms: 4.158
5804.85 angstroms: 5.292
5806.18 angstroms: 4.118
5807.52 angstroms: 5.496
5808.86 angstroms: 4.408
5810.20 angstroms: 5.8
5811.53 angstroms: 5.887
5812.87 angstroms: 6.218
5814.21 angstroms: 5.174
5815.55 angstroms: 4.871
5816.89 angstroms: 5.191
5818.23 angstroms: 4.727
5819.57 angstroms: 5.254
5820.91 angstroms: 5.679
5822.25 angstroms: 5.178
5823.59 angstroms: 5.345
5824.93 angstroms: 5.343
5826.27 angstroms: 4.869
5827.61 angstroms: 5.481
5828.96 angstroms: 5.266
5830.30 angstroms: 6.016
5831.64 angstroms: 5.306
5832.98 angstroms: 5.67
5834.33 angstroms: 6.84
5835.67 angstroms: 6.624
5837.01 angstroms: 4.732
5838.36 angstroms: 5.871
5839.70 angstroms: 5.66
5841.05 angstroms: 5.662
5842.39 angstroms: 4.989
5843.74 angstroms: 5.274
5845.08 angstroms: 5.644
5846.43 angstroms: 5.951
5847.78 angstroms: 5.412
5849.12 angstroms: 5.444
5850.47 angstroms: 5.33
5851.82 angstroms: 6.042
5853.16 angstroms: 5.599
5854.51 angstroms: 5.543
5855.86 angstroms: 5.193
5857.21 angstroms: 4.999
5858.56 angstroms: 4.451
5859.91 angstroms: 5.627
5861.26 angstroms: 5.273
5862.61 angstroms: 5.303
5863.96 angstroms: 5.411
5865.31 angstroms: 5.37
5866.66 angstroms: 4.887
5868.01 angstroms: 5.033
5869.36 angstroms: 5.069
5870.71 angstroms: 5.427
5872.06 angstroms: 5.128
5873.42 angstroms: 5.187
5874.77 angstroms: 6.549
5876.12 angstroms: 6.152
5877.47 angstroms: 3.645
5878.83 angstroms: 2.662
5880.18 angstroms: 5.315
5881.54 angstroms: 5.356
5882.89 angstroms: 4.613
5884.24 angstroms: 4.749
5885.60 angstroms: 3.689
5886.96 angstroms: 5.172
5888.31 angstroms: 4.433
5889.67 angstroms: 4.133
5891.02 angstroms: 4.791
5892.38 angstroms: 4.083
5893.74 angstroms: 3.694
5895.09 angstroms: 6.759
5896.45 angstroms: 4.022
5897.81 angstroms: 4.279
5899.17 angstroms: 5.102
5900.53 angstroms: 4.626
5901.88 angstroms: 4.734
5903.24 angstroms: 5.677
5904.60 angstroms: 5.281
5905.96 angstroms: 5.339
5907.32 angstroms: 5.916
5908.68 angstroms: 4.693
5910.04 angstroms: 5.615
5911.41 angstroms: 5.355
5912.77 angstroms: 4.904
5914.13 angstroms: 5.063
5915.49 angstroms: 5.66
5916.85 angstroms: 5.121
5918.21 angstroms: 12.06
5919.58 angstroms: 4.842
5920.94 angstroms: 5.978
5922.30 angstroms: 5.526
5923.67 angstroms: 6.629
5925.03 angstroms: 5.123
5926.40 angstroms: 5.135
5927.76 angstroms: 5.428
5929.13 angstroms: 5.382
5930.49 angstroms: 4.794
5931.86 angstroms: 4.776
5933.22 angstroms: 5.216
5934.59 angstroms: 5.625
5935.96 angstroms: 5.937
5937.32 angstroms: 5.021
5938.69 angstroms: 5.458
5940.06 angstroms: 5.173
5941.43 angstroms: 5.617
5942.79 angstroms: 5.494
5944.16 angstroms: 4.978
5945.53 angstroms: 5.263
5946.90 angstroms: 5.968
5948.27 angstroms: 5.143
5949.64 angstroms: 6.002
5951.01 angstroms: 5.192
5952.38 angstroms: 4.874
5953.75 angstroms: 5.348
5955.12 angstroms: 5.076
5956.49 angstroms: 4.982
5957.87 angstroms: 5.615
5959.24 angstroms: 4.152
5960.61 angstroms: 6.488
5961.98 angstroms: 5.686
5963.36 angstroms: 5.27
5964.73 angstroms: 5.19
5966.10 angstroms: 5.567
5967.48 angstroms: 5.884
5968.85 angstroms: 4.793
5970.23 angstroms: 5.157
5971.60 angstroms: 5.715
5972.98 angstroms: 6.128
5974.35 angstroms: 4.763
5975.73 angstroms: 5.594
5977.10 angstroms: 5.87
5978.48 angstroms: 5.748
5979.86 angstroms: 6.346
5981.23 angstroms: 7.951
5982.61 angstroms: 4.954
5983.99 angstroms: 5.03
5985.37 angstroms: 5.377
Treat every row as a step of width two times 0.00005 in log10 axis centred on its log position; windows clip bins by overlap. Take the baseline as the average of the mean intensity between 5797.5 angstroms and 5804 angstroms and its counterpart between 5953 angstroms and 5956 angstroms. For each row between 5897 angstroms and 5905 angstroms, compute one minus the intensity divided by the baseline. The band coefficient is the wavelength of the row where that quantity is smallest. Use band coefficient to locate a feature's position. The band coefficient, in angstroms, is 5903.24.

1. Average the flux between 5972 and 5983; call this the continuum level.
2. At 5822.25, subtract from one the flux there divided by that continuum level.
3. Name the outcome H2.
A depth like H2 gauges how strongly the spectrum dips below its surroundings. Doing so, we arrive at 0.13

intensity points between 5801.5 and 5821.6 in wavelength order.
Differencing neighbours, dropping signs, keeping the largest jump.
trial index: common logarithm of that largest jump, 0.1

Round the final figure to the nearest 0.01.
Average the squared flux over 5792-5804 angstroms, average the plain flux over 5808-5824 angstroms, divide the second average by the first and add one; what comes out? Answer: 1.21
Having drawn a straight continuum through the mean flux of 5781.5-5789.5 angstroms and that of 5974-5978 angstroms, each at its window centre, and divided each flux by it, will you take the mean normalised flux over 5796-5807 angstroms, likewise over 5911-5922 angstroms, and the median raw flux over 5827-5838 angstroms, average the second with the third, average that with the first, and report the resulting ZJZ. 2.1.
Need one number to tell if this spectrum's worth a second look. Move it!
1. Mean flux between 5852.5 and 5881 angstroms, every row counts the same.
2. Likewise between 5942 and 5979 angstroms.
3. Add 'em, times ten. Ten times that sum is 105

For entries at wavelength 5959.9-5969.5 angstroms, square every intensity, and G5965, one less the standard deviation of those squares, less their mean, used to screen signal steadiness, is -36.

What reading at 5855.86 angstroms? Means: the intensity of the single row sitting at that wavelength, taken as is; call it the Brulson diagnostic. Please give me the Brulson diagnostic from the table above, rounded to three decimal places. 5.193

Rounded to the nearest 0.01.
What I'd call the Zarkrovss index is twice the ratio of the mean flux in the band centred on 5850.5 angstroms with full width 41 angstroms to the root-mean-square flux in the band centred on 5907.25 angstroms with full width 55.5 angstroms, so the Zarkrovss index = 2.03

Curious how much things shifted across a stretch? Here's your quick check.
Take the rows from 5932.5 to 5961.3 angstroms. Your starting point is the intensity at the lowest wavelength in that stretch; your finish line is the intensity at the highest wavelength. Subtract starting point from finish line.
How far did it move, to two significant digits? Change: 1.3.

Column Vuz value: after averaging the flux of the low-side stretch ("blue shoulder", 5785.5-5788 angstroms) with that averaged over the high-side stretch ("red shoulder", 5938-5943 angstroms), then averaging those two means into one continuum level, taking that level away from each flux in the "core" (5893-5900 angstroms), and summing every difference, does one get -2.4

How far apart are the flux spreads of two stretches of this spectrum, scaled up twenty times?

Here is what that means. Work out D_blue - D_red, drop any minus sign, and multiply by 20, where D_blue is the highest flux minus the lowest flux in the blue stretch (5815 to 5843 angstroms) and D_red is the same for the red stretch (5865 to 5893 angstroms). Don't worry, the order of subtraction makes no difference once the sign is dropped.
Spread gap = 35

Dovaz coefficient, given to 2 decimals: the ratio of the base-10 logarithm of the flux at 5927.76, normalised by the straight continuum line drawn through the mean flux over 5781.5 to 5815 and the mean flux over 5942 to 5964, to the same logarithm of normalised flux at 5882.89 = -0.16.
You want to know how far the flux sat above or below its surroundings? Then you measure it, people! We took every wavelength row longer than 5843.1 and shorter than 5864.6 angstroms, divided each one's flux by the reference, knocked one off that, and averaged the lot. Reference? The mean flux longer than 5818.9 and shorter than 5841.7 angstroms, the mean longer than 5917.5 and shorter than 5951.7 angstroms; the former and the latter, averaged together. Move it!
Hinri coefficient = -0.039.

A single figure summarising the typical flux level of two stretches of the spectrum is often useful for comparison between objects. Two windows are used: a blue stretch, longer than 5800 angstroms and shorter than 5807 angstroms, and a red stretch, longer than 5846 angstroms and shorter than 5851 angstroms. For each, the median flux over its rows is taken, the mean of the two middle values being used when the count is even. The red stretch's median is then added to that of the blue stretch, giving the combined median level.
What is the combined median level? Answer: 9.8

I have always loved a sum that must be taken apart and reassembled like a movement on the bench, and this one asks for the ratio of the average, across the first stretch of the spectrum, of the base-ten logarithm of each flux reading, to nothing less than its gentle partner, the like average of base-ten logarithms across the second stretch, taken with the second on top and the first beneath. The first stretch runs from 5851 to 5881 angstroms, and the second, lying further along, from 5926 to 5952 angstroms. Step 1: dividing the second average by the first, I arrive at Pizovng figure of 1.03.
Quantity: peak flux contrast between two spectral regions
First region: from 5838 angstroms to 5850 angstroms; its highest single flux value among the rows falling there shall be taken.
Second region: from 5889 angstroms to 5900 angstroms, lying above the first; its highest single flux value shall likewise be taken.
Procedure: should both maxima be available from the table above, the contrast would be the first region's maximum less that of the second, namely -0.81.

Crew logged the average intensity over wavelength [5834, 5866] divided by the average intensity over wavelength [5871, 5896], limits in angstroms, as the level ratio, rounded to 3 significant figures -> 1.15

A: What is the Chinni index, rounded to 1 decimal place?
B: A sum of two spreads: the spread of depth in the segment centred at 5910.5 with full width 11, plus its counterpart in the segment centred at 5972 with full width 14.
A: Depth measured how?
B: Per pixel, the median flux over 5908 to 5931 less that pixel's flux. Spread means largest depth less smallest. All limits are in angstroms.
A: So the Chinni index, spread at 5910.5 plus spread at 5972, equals 2.6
